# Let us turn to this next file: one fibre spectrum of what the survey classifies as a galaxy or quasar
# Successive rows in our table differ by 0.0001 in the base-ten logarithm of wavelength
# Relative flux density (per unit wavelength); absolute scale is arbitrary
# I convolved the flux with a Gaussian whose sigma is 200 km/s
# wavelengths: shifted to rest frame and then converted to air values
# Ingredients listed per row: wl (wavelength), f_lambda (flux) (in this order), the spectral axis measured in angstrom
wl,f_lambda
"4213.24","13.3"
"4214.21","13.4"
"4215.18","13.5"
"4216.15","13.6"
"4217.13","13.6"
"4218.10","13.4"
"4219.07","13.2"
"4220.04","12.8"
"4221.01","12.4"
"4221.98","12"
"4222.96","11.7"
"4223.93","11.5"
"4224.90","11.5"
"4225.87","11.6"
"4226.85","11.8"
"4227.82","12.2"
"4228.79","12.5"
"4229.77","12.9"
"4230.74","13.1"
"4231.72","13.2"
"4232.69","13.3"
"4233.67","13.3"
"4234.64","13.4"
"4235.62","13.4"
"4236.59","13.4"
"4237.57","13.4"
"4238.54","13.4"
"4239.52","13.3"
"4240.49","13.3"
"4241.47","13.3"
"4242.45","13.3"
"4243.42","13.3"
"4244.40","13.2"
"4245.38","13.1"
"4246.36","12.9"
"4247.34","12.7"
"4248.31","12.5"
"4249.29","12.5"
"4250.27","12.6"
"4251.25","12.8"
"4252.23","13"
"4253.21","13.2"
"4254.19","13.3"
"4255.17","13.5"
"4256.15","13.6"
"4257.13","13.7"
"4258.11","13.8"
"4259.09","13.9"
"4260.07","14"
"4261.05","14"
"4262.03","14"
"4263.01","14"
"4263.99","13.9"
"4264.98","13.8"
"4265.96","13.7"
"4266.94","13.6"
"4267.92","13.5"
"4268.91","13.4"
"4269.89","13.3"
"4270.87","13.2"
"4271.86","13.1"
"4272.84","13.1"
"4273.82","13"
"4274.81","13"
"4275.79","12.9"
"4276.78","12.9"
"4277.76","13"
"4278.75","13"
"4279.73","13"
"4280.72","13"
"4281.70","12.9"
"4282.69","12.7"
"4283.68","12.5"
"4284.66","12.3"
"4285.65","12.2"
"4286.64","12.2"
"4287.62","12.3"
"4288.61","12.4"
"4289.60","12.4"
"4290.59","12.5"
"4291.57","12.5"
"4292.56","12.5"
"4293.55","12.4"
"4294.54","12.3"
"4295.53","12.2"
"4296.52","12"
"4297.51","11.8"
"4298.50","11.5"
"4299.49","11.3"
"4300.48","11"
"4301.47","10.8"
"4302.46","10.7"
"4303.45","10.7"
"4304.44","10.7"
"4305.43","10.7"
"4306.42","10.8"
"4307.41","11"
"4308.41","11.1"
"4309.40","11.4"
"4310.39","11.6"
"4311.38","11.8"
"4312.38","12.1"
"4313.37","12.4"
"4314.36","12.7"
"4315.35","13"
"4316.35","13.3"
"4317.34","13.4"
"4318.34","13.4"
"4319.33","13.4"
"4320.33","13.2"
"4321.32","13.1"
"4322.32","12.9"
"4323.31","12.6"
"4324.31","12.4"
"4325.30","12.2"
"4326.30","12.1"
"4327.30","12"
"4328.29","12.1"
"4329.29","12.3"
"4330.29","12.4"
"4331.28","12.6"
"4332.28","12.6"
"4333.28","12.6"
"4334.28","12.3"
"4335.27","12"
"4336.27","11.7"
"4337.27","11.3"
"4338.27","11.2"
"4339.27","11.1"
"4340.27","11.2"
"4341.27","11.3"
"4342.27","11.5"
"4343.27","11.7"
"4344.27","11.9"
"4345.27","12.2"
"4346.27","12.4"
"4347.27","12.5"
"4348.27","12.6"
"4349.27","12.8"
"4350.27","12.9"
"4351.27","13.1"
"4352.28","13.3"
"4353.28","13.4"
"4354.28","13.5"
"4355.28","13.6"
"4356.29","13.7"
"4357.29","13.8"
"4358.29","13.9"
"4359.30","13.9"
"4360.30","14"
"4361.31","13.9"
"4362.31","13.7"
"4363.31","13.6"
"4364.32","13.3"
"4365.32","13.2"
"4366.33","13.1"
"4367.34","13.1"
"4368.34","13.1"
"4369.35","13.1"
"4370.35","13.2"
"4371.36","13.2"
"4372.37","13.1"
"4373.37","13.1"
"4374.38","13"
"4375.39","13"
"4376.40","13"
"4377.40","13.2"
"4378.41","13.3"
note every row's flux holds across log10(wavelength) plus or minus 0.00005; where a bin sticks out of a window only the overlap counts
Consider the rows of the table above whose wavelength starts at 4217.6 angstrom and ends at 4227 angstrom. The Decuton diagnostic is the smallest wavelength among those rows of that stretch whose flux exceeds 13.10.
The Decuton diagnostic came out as 4218.10 angstrom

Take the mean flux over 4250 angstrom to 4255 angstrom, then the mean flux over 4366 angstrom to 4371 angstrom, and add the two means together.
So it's 26.1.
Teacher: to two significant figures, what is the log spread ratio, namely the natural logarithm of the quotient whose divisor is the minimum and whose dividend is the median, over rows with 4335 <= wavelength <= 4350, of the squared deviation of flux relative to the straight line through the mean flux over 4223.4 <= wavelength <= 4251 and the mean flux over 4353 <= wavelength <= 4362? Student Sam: 1.5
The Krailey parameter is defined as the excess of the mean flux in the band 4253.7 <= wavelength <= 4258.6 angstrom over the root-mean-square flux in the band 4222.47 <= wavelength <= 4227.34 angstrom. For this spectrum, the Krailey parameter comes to 2.0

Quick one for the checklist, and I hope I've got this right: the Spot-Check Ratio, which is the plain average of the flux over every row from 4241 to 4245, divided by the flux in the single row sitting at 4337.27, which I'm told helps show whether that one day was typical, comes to 1.17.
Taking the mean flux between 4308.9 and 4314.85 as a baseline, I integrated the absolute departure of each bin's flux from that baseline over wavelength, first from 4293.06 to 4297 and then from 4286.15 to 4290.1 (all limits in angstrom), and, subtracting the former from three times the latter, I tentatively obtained 3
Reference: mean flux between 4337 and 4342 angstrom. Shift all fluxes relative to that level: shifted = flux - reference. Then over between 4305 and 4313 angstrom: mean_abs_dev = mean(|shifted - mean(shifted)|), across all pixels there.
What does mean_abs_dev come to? 0.41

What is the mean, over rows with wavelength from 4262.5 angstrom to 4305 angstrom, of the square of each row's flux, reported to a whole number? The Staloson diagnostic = 158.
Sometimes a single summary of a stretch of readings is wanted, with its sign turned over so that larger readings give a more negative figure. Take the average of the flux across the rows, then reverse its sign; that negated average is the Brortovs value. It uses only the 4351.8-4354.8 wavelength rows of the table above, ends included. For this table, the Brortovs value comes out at -13.4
